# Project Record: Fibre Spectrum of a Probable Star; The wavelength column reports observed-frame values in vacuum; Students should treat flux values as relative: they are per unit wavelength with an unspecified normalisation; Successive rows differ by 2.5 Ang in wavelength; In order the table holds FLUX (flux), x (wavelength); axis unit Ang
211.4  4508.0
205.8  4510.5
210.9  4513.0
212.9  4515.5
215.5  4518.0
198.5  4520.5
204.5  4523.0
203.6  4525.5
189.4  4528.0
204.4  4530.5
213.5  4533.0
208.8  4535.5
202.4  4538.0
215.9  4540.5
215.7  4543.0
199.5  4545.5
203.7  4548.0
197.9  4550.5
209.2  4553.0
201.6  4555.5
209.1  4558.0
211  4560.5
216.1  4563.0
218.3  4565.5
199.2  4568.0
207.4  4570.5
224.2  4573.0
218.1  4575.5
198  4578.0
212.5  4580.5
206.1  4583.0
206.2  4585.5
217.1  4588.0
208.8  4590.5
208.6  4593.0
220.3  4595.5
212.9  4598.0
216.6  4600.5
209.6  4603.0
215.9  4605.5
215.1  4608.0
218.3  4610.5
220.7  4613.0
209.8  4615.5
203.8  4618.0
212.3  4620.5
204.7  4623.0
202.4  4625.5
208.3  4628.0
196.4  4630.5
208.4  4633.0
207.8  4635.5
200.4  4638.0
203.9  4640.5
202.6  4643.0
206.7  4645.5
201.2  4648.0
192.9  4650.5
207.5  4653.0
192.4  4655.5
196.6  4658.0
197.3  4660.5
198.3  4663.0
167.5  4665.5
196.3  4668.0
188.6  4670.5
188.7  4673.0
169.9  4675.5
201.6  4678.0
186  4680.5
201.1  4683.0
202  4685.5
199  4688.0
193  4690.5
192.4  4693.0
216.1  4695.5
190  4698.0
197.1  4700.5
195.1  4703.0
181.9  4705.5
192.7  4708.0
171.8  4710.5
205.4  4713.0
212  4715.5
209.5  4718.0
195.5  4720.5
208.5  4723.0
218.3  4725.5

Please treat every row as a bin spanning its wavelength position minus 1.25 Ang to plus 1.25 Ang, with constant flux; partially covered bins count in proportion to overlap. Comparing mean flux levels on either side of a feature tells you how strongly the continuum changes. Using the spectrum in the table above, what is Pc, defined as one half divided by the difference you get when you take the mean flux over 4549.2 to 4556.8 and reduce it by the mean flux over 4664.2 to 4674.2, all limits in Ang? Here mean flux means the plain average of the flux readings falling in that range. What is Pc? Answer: 0.03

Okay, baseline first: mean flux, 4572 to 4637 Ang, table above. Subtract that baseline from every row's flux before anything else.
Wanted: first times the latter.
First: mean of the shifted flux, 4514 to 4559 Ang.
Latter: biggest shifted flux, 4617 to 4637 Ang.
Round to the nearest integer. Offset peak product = -7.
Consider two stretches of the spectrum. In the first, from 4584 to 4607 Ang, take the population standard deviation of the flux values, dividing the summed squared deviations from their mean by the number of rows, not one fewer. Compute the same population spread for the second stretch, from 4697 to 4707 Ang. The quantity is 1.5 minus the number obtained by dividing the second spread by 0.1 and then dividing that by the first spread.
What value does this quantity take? -11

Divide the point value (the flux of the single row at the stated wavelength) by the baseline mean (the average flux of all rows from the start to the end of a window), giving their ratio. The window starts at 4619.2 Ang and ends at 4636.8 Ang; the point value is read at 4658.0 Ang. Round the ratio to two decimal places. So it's 0.96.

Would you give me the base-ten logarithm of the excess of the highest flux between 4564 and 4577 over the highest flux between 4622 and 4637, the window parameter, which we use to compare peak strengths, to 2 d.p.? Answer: 1.20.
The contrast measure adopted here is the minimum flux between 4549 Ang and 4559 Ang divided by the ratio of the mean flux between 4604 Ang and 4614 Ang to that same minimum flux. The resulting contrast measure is 180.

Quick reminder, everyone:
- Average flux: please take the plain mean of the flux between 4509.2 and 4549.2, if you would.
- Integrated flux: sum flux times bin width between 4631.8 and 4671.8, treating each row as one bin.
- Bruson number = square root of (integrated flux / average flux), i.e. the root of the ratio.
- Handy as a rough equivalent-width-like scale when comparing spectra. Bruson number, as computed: 6.19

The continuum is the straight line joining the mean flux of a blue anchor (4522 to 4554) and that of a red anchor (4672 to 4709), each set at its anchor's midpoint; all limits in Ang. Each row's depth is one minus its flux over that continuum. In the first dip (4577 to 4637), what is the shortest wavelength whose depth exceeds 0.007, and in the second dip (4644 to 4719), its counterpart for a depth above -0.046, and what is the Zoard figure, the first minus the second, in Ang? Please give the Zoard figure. -70.0 Ang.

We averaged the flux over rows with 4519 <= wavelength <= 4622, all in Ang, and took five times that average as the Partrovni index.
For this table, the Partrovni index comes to 1047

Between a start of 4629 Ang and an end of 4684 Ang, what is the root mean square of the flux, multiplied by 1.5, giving 294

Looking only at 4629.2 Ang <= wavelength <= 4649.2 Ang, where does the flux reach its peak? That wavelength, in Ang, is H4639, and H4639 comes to 4633.0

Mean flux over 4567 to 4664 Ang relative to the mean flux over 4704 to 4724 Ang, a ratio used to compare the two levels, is 1.05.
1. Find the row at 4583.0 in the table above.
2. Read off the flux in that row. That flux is 206.1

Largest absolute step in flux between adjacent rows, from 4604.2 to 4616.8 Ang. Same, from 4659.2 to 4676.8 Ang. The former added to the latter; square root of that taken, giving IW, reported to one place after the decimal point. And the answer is 6.5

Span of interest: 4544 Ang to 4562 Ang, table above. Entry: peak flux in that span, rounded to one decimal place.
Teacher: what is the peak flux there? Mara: 211.0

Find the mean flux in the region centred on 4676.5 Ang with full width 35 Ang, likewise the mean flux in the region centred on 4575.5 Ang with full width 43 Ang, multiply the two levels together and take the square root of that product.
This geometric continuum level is 201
